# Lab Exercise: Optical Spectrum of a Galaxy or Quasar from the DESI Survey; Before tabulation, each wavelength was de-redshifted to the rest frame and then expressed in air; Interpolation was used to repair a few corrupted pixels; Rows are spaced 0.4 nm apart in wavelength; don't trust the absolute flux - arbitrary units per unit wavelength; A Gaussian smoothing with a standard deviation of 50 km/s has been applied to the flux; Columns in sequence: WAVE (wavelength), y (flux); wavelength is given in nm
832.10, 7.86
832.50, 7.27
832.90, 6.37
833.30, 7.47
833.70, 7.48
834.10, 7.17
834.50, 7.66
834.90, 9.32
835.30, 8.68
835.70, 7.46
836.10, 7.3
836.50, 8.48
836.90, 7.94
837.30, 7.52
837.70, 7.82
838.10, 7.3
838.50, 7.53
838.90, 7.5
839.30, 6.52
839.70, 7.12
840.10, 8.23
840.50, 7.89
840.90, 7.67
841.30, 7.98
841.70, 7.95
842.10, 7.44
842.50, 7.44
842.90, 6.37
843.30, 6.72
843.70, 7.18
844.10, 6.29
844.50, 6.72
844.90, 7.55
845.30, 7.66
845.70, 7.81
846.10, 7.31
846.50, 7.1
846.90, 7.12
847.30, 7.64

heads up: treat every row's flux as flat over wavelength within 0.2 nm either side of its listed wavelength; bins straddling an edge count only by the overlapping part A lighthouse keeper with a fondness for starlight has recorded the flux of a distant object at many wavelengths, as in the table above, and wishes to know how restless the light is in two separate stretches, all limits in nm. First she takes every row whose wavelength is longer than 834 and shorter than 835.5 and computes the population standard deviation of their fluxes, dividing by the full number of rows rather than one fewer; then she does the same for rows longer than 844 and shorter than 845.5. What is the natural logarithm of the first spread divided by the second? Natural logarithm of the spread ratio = 0.39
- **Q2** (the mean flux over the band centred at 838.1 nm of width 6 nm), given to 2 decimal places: 7.66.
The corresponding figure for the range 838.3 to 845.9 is 7.35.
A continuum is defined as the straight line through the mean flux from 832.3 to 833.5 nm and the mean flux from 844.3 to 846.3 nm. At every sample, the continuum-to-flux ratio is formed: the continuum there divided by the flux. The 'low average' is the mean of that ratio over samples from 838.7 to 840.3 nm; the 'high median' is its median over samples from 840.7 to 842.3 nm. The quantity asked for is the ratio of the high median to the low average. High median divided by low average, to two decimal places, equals 0.94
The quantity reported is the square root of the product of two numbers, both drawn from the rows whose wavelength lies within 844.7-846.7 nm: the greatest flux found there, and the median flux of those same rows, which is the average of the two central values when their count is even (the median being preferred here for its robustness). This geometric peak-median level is 7.7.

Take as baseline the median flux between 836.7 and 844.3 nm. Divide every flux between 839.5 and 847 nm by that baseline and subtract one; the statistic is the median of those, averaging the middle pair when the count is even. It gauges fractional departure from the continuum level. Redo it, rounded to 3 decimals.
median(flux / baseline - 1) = -0.008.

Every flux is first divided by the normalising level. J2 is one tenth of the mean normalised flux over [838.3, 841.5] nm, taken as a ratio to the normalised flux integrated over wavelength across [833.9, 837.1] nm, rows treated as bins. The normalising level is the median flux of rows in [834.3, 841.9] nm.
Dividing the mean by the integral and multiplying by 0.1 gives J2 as 0.0295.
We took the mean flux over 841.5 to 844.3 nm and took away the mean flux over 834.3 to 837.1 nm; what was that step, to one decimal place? -1.1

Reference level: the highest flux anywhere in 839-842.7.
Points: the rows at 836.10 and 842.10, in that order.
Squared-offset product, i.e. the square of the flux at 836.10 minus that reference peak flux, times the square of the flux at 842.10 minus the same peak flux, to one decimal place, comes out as 0.5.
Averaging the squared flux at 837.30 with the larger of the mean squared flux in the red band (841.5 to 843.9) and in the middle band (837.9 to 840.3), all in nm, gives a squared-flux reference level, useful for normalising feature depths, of 55.5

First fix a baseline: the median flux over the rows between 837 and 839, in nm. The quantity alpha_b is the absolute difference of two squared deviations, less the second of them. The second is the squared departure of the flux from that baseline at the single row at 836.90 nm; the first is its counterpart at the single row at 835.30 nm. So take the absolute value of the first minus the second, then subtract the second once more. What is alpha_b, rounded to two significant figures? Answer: 0.99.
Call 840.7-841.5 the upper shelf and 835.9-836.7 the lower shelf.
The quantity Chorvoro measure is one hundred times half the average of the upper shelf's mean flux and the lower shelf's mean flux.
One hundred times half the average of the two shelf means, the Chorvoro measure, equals 393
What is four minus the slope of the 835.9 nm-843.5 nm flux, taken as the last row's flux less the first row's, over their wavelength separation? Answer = 4.08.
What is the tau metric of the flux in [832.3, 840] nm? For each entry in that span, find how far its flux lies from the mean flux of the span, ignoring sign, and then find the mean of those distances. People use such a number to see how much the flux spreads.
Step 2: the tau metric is 0.47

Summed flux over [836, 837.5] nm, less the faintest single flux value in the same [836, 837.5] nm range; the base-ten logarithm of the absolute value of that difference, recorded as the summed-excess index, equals 1.38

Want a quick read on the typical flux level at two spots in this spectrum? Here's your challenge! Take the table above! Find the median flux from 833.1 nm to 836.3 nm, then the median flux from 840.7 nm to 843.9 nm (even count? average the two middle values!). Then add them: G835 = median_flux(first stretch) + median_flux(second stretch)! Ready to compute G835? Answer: 14.9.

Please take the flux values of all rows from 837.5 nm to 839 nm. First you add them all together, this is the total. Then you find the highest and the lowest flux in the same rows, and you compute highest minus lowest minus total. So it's -29.6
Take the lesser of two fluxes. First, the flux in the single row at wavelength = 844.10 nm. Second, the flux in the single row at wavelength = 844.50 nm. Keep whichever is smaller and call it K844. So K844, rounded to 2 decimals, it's 6.29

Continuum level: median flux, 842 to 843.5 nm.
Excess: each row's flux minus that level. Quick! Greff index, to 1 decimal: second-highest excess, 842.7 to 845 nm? 0.1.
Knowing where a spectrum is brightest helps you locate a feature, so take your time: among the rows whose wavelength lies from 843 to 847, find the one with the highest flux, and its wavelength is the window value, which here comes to 845.70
